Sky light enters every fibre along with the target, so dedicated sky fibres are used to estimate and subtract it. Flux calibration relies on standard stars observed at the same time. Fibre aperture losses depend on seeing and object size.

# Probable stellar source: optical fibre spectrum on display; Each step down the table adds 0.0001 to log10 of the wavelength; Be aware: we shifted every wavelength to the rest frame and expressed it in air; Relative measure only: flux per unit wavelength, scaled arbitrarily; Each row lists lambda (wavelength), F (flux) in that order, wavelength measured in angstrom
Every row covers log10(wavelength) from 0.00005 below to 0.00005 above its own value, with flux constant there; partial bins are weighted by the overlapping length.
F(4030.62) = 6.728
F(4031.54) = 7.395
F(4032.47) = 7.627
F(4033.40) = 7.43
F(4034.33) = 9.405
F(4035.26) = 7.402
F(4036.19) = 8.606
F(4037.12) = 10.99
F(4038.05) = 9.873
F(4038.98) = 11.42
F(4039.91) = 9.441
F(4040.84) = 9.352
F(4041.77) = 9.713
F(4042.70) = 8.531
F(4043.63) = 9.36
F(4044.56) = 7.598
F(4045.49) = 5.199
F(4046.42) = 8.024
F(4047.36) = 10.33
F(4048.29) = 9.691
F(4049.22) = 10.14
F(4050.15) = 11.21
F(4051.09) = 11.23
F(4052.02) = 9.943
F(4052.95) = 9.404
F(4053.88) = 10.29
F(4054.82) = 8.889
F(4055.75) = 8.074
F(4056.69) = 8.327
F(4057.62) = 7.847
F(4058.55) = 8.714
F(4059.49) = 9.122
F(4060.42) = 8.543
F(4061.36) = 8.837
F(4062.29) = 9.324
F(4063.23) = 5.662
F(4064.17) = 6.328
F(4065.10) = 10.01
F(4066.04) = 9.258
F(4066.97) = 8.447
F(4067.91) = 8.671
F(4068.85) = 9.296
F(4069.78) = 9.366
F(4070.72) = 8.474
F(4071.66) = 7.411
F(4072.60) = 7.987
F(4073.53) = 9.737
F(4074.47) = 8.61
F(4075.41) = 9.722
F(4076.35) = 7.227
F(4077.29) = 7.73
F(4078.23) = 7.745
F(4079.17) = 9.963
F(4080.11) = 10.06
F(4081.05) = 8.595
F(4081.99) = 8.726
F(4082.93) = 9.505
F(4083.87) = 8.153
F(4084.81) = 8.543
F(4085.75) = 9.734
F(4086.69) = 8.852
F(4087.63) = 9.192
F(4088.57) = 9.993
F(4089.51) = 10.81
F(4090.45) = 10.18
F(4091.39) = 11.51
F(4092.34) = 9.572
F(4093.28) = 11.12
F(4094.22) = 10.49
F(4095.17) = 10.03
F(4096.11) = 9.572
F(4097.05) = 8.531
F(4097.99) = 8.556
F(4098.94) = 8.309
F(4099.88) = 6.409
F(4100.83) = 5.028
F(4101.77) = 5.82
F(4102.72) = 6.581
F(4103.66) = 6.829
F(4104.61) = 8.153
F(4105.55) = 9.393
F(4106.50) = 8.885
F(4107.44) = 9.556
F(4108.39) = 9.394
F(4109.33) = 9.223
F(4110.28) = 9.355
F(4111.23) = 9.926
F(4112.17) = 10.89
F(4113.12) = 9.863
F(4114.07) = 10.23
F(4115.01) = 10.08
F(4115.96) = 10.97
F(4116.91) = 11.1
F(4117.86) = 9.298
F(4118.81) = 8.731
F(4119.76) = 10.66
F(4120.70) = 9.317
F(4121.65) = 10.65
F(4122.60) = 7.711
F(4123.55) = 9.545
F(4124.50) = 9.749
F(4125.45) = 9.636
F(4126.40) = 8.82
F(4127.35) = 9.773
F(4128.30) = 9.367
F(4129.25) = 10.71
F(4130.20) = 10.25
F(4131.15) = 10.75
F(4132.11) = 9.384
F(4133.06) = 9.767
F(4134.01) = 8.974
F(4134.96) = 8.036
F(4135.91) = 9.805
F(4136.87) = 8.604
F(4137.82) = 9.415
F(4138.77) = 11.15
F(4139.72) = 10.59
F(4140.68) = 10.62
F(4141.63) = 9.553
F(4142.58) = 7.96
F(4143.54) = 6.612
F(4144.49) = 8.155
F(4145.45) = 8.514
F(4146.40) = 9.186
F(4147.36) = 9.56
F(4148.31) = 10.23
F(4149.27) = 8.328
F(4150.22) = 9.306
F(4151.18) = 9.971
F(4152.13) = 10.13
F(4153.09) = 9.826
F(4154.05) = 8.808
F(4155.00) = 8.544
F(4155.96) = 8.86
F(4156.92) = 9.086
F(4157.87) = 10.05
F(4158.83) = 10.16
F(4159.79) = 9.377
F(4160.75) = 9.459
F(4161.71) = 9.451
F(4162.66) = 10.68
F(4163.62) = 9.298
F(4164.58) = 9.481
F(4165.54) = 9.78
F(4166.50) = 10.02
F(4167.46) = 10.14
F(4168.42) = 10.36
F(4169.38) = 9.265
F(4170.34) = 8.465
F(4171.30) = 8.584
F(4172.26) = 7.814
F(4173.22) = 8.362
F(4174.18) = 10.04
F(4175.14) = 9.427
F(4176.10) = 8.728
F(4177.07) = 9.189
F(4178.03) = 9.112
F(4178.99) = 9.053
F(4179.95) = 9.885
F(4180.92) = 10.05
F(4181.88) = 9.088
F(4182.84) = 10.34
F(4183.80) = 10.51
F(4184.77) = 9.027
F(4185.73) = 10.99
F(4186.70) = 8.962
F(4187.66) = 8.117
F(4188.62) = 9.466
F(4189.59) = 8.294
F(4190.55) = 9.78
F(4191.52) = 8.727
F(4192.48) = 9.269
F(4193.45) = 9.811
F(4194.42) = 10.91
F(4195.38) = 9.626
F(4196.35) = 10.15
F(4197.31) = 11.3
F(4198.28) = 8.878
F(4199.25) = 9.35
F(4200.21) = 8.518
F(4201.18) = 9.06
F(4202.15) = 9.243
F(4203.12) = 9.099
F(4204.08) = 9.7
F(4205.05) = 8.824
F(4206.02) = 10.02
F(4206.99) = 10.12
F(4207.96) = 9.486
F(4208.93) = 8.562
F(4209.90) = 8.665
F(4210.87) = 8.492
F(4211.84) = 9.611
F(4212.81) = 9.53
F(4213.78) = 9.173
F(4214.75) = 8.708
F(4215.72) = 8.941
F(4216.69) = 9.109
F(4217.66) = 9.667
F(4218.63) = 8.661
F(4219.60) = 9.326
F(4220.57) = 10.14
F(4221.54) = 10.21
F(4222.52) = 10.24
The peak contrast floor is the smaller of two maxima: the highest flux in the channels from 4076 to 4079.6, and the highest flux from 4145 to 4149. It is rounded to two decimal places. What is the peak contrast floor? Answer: 9.96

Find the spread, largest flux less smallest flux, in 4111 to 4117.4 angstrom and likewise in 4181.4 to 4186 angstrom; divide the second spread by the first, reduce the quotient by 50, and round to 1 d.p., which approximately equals -48.4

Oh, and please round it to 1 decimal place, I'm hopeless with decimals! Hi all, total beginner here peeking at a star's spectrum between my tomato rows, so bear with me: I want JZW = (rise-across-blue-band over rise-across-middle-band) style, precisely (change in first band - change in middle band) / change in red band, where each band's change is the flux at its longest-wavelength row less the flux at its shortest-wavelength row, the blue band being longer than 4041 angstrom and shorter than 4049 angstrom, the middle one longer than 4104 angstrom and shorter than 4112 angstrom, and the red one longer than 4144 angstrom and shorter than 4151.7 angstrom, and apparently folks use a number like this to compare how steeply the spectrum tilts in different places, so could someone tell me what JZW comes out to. -1.0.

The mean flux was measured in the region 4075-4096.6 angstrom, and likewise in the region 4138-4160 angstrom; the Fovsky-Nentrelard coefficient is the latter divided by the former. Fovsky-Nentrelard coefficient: 0.99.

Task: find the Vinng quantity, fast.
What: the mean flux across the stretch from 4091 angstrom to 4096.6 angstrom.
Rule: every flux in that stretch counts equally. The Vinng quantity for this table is 10.4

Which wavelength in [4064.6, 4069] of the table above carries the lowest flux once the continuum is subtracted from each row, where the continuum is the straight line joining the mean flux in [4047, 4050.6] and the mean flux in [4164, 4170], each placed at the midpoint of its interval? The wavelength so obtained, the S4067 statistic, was 4066.97 angstrom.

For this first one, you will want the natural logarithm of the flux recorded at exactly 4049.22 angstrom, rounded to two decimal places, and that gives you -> 2.32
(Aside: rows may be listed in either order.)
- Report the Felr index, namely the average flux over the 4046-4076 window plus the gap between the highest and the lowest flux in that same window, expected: 14.5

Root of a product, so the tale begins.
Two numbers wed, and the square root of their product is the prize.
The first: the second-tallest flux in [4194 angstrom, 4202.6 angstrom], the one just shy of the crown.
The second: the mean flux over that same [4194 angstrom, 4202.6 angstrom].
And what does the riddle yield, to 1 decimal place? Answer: 10.3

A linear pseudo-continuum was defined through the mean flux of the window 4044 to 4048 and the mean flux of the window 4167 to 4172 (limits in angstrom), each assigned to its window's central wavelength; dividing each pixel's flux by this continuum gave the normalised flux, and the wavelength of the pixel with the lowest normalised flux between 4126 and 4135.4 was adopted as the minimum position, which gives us 4134.96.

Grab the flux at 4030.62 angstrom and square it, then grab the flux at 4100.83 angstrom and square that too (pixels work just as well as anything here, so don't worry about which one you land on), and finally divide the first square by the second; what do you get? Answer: 1.79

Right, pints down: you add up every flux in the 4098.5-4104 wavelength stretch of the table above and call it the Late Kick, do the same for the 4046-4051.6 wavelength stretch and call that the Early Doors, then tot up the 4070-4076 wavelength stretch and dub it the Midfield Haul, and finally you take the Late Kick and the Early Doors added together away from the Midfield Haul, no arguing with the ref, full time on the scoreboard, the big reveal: -48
